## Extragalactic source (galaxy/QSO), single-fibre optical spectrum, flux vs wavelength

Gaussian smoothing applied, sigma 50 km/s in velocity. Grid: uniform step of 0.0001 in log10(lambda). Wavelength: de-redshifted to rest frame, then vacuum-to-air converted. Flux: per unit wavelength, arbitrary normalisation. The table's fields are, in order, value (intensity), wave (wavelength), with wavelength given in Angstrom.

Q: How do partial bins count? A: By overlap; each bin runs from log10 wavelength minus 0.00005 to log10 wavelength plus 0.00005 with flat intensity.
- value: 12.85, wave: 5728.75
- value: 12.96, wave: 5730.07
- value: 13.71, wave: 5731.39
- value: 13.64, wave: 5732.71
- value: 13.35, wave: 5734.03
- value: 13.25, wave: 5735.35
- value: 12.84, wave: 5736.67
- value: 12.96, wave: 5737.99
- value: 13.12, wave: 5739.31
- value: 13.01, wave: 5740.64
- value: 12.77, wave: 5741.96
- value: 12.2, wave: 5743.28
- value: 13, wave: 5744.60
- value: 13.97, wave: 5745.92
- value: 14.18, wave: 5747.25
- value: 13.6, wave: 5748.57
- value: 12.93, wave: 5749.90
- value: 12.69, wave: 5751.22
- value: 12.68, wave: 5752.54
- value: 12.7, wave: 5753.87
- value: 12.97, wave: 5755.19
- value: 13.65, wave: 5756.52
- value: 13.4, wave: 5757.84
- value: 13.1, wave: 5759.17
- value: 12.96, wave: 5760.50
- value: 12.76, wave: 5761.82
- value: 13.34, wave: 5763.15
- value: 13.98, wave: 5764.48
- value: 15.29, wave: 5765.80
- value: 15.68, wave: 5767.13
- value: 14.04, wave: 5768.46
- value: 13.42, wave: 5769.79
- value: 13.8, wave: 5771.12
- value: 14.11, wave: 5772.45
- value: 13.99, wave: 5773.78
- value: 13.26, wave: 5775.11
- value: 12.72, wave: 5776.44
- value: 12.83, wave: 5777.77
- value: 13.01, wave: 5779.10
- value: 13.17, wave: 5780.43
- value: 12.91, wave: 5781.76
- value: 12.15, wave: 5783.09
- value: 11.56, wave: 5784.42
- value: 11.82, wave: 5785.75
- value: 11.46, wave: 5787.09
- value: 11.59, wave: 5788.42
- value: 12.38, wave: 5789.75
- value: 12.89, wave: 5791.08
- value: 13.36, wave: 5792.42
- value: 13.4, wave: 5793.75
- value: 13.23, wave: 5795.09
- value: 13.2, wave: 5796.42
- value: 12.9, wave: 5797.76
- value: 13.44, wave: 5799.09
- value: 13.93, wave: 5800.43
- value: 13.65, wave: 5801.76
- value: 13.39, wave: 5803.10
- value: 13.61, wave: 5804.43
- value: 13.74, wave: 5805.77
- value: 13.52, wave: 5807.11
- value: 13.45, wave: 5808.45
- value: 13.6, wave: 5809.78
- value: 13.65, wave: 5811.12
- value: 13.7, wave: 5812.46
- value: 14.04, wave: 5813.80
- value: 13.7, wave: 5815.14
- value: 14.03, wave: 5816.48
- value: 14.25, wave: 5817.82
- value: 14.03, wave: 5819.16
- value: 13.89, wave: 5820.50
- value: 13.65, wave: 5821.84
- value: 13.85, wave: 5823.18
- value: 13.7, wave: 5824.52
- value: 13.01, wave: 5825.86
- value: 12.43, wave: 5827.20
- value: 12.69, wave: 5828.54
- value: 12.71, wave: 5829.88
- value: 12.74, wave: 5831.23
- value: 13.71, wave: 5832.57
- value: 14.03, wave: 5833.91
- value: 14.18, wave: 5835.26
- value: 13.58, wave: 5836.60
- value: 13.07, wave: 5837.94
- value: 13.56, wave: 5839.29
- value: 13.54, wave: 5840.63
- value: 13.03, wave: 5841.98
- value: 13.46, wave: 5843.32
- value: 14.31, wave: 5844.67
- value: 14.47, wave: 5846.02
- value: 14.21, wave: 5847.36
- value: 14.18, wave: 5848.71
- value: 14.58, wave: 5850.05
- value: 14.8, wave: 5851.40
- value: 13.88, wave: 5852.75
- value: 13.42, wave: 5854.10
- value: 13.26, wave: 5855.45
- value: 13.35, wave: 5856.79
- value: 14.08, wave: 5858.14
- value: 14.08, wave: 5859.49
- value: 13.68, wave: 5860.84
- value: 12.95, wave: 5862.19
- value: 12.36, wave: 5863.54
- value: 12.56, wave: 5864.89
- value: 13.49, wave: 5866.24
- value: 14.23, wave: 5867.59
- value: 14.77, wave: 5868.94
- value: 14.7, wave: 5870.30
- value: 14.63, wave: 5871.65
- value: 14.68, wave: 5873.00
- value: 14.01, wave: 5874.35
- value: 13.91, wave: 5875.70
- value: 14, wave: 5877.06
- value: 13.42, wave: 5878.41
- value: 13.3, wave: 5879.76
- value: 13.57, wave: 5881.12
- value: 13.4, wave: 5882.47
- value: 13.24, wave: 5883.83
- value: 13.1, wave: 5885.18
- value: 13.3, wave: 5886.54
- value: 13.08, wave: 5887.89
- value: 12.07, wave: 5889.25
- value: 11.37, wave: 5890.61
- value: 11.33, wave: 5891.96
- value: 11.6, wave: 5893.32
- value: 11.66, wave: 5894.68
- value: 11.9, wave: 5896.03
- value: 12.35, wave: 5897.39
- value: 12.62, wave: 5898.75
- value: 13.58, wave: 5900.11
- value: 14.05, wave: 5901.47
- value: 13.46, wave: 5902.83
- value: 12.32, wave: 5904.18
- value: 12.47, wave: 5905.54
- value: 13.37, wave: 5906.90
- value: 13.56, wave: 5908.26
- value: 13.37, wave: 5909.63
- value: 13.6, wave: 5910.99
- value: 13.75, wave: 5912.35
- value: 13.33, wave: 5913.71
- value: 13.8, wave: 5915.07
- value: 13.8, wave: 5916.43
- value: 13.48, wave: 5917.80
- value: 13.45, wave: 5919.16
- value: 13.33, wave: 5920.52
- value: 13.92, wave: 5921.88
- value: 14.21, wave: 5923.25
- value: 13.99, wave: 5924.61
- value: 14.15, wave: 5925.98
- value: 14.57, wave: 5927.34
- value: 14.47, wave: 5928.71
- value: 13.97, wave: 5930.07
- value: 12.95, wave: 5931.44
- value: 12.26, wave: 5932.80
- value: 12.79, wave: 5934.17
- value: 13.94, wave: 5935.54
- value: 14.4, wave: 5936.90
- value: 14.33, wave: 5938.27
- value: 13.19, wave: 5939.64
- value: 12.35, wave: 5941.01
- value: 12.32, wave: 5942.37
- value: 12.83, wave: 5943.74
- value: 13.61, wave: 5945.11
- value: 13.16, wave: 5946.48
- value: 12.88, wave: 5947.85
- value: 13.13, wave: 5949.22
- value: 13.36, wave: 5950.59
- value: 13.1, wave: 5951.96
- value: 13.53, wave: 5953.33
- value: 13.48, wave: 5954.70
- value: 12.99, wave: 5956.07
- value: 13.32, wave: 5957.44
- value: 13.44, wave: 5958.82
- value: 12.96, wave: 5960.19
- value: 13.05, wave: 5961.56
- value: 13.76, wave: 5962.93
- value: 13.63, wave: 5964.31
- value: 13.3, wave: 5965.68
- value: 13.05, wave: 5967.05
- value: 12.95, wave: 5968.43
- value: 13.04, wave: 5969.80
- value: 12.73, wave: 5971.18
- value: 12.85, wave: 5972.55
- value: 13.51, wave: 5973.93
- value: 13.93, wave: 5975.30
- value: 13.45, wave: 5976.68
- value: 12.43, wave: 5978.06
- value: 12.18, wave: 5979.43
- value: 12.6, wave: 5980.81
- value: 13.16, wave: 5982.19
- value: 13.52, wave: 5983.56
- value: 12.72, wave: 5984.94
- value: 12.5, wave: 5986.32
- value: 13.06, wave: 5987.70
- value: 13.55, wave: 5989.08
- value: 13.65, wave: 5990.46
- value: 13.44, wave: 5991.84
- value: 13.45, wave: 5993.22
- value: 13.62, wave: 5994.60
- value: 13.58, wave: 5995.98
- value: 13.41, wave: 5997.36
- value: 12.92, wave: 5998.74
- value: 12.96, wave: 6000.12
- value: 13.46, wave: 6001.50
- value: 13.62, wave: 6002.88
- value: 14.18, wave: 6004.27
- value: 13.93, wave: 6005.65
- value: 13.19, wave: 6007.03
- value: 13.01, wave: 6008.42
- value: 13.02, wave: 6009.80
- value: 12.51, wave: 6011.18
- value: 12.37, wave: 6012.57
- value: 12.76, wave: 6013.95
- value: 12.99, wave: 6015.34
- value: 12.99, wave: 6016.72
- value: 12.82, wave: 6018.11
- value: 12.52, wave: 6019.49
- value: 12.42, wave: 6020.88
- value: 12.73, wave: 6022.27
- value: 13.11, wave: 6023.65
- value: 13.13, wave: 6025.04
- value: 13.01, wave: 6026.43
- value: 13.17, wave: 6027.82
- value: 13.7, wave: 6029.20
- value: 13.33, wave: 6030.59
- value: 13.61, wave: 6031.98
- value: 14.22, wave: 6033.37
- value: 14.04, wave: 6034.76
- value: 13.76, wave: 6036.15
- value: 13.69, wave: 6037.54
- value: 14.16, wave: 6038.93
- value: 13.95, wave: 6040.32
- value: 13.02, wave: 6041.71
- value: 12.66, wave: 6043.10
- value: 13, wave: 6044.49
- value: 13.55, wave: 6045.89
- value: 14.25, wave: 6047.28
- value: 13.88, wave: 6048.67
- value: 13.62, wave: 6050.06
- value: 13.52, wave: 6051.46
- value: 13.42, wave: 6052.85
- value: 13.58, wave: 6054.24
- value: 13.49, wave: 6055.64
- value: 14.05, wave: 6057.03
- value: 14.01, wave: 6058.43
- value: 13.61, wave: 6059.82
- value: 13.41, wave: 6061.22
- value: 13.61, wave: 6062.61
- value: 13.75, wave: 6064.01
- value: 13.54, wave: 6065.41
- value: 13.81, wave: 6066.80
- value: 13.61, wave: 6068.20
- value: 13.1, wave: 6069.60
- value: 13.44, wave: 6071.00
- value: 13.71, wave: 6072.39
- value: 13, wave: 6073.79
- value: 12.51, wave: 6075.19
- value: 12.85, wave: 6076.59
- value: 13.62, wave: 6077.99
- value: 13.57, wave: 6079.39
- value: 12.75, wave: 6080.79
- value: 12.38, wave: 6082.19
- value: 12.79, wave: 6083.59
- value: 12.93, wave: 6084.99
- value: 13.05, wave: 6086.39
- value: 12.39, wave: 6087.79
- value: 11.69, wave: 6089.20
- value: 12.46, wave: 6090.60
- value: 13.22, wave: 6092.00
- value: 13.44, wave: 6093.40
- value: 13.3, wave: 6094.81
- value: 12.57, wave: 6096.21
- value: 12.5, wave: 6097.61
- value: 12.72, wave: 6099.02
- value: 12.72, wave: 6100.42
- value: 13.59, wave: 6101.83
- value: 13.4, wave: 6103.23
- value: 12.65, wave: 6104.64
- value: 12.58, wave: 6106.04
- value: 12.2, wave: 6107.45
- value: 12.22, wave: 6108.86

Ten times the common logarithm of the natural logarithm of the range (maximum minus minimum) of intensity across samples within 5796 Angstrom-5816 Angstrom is -8.8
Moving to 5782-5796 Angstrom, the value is -1.8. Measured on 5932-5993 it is -1.0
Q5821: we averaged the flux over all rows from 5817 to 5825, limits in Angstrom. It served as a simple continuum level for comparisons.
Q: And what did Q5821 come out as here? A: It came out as 13.9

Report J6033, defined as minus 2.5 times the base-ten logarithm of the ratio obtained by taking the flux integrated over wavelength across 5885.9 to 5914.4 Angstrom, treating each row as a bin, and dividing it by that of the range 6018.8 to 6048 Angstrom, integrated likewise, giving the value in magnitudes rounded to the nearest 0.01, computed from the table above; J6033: 0.08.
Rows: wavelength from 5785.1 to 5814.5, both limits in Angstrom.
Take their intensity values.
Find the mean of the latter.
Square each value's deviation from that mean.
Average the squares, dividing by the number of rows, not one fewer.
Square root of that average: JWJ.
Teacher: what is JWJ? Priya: 0.71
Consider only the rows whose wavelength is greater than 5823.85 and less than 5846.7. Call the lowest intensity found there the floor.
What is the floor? 12.43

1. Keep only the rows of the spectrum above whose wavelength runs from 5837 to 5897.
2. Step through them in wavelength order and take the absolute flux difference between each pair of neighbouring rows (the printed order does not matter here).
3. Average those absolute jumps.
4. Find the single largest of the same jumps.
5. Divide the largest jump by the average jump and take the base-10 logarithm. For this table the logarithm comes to 0.46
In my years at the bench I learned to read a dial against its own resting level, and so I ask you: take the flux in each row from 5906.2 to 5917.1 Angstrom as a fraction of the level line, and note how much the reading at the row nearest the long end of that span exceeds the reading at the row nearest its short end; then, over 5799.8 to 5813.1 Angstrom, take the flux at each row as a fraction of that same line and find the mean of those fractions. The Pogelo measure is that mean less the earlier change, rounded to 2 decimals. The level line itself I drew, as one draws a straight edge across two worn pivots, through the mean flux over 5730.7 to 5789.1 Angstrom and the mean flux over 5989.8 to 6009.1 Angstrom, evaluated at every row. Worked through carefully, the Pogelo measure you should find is 1.00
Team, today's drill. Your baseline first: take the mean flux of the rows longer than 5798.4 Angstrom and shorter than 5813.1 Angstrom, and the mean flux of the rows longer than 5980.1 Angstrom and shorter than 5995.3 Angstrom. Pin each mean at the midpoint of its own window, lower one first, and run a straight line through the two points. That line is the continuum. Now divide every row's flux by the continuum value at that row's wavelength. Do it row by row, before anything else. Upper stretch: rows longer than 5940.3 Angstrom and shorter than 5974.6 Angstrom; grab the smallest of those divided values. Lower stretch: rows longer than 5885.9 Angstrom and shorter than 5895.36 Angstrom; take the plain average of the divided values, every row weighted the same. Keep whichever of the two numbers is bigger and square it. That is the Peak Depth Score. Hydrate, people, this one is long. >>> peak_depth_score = 0.86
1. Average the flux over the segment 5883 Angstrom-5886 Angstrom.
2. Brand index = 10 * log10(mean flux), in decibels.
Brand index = 11.2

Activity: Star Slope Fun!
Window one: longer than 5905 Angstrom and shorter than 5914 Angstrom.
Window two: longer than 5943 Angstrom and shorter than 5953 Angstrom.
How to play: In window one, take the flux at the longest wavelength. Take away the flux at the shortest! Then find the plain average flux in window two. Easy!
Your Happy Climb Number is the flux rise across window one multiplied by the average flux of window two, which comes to 11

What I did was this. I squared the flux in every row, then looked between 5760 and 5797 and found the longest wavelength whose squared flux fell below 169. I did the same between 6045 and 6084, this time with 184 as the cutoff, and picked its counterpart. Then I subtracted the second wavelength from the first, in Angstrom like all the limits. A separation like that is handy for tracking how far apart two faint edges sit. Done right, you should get -292.5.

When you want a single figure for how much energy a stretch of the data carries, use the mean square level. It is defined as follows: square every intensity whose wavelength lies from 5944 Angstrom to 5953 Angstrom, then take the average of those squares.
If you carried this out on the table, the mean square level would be 174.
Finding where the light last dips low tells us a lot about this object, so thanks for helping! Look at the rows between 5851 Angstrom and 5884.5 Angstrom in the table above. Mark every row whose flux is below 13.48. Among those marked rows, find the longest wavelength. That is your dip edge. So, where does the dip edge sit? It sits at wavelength 5883.83 Angstrom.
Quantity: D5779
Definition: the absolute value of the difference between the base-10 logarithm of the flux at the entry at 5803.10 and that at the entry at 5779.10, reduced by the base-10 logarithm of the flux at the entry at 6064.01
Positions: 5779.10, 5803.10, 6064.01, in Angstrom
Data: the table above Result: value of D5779 -1.13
